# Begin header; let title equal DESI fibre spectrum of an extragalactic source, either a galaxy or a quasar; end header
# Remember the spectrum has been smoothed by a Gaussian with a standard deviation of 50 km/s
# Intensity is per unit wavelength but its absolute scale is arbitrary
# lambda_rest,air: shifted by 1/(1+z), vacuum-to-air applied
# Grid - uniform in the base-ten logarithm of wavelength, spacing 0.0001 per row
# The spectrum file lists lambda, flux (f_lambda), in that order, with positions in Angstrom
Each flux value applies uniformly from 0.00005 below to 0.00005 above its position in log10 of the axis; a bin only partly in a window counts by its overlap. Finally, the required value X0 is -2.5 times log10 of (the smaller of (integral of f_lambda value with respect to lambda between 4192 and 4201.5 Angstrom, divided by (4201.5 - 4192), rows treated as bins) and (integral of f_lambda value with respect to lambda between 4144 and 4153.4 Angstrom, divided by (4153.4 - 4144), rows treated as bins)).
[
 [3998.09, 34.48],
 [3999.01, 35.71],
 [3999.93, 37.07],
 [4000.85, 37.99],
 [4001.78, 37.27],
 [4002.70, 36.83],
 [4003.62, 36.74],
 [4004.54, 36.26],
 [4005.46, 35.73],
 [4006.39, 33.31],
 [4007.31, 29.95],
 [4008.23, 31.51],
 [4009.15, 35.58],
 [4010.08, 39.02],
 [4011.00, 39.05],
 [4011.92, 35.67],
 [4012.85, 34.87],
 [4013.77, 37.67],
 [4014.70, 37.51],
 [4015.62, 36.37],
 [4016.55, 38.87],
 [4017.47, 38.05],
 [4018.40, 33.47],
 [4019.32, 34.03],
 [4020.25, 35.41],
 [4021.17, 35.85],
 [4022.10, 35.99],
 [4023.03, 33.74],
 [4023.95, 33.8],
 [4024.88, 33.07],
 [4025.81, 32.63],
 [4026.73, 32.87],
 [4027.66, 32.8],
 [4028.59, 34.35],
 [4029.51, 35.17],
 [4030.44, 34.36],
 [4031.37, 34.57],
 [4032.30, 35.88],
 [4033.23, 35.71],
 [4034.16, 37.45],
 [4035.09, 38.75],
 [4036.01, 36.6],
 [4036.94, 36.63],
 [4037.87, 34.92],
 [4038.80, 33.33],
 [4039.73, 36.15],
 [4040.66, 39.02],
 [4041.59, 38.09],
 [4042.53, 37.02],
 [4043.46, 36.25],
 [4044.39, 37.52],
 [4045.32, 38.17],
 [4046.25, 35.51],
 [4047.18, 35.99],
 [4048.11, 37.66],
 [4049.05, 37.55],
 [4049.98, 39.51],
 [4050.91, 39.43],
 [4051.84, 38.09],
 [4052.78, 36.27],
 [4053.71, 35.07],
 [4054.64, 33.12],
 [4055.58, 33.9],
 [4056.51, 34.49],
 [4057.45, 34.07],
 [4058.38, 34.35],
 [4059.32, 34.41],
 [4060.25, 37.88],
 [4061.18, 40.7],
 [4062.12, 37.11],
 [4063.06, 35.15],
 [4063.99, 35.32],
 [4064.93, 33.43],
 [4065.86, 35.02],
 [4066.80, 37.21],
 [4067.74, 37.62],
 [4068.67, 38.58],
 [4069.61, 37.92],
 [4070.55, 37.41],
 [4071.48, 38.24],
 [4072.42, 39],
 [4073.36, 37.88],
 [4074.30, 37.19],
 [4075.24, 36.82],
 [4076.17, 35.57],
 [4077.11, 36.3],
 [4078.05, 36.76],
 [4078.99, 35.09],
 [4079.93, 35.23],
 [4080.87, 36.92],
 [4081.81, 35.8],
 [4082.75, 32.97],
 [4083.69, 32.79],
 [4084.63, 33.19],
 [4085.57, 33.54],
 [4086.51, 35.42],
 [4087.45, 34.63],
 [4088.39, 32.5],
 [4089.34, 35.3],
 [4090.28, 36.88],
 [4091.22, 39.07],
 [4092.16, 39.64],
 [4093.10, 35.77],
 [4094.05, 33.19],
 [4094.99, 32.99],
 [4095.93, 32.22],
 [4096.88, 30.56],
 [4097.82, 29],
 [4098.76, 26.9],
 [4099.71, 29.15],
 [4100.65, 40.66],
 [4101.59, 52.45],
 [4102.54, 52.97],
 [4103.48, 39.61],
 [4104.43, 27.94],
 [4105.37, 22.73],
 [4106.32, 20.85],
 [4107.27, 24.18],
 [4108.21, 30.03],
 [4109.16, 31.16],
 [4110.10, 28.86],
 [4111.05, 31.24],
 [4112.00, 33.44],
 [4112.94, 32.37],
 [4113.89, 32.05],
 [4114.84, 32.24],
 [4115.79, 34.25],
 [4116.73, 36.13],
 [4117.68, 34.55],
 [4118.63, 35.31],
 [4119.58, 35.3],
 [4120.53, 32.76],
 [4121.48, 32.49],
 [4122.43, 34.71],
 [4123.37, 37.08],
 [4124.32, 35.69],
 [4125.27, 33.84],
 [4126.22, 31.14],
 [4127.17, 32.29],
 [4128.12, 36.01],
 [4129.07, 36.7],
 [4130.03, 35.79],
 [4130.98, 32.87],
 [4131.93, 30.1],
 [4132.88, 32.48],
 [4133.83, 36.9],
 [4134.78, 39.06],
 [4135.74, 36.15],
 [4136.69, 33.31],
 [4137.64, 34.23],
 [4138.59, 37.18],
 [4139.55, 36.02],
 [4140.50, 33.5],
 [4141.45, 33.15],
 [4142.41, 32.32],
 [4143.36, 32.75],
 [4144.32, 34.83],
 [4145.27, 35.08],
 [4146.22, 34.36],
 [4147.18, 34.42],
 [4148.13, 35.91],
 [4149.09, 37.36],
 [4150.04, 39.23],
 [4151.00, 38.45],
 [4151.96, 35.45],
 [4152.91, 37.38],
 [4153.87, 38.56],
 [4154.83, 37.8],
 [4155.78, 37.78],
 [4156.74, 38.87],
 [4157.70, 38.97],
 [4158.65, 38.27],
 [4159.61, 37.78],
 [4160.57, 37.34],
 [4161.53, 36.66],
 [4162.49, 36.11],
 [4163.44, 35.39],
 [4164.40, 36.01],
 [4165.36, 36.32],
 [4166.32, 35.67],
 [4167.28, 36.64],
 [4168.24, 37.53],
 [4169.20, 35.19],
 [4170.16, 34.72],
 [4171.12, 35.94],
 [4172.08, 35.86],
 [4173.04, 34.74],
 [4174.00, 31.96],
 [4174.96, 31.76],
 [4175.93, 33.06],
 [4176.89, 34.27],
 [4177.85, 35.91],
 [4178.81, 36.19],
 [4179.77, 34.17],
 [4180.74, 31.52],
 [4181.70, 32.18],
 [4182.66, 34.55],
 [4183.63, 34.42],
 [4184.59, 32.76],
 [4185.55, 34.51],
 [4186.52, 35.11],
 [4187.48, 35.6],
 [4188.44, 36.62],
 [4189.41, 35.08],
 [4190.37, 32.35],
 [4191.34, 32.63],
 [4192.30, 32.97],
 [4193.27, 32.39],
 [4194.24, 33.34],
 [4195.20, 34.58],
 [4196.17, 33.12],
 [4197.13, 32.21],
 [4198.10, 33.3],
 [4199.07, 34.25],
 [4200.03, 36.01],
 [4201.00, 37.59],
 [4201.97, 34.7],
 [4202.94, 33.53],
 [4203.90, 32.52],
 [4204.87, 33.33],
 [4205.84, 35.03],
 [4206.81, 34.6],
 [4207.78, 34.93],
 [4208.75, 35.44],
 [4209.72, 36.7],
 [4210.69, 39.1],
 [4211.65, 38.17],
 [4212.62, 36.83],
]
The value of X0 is -3.83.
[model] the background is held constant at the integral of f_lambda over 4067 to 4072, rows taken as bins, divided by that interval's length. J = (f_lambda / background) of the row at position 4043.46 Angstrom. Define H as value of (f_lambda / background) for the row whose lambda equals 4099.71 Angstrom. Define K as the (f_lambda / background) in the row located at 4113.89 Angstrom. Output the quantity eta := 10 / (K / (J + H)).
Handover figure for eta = 20.4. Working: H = 0.768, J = 0.96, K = 0.84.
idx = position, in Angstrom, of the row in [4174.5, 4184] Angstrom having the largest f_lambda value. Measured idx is 4178.81 Angstrom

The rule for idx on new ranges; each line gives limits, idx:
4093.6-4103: 4102.54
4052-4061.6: 4061.18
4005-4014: 4011.00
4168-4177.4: 4168.24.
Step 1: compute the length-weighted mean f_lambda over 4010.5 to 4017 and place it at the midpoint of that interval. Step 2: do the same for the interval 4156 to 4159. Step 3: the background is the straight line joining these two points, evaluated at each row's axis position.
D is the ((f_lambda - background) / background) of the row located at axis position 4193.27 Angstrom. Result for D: -0.170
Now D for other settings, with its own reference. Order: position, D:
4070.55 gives -0.009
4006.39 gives -0.101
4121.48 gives -0.151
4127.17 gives -0.158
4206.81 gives -0.117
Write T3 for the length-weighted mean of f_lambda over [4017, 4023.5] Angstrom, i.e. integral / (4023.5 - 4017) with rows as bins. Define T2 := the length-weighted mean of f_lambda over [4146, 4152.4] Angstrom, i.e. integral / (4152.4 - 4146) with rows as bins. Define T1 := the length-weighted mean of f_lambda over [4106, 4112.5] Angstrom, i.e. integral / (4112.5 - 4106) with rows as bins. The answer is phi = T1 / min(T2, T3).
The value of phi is 0.816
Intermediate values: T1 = 28.8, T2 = 36.5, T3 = 35.3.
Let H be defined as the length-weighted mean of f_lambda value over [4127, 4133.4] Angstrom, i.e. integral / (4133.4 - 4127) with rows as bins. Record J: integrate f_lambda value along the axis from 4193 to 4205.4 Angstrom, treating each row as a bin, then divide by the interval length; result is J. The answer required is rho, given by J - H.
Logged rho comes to 0.1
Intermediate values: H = 33.8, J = 33.9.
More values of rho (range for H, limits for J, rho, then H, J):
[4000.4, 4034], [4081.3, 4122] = -1.7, 35.3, 33.6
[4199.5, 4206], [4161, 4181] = 0.4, 34.7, 35.1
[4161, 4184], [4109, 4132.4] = -1.3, 34.9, 33.6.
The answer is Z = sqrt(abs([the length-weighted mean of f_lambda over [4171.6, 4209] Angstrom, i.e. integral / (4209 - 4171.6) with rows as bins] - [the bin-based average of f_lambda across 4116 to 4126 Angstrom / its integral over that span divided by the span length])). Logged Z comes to 0.8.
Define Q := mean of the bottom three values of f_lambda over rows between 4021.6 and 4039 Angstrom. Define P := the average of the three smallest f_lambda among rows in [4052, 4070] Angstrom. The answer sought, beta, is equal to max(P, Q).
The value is 33.5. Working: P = 33.5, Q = 32.8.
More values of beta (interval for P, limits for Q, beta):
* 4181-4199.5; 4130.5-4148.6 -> 32.2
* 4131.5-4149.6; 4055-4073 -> 33.8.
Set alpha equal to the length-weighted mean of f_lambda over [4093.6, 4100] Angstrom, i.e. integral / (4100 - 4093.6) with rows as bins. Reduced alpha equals 30.6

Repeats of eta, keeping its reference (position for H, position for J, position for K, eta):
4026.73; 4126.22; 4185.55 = 18.5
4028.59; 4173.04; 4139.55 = 19.2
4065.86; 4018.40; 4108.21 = 22.8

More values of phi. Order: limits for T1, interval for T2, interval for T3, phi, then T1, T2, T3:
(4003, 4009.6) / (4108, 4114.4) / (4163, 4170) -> 1.093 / 34.3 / 31.4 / 36.0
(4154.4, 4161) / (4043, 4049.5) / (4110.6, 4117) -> 1.155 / 38.1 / 36.9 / 33.0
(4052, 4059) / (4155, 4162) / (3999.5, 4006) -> 0.941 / 34.6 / 38.0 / 36.8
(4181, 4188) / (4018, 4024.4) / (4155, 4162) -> 0.985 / 34.1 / 34.7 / 38.0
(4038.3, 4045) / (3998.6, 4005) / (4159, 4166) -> 1.007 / 36.8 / 36.8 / 36.5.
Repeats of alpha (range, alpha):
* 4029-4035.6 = 36.0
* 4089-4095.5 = 36.1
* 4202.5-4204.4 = 33.1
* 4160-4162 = 37.0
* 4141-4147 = 33.8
